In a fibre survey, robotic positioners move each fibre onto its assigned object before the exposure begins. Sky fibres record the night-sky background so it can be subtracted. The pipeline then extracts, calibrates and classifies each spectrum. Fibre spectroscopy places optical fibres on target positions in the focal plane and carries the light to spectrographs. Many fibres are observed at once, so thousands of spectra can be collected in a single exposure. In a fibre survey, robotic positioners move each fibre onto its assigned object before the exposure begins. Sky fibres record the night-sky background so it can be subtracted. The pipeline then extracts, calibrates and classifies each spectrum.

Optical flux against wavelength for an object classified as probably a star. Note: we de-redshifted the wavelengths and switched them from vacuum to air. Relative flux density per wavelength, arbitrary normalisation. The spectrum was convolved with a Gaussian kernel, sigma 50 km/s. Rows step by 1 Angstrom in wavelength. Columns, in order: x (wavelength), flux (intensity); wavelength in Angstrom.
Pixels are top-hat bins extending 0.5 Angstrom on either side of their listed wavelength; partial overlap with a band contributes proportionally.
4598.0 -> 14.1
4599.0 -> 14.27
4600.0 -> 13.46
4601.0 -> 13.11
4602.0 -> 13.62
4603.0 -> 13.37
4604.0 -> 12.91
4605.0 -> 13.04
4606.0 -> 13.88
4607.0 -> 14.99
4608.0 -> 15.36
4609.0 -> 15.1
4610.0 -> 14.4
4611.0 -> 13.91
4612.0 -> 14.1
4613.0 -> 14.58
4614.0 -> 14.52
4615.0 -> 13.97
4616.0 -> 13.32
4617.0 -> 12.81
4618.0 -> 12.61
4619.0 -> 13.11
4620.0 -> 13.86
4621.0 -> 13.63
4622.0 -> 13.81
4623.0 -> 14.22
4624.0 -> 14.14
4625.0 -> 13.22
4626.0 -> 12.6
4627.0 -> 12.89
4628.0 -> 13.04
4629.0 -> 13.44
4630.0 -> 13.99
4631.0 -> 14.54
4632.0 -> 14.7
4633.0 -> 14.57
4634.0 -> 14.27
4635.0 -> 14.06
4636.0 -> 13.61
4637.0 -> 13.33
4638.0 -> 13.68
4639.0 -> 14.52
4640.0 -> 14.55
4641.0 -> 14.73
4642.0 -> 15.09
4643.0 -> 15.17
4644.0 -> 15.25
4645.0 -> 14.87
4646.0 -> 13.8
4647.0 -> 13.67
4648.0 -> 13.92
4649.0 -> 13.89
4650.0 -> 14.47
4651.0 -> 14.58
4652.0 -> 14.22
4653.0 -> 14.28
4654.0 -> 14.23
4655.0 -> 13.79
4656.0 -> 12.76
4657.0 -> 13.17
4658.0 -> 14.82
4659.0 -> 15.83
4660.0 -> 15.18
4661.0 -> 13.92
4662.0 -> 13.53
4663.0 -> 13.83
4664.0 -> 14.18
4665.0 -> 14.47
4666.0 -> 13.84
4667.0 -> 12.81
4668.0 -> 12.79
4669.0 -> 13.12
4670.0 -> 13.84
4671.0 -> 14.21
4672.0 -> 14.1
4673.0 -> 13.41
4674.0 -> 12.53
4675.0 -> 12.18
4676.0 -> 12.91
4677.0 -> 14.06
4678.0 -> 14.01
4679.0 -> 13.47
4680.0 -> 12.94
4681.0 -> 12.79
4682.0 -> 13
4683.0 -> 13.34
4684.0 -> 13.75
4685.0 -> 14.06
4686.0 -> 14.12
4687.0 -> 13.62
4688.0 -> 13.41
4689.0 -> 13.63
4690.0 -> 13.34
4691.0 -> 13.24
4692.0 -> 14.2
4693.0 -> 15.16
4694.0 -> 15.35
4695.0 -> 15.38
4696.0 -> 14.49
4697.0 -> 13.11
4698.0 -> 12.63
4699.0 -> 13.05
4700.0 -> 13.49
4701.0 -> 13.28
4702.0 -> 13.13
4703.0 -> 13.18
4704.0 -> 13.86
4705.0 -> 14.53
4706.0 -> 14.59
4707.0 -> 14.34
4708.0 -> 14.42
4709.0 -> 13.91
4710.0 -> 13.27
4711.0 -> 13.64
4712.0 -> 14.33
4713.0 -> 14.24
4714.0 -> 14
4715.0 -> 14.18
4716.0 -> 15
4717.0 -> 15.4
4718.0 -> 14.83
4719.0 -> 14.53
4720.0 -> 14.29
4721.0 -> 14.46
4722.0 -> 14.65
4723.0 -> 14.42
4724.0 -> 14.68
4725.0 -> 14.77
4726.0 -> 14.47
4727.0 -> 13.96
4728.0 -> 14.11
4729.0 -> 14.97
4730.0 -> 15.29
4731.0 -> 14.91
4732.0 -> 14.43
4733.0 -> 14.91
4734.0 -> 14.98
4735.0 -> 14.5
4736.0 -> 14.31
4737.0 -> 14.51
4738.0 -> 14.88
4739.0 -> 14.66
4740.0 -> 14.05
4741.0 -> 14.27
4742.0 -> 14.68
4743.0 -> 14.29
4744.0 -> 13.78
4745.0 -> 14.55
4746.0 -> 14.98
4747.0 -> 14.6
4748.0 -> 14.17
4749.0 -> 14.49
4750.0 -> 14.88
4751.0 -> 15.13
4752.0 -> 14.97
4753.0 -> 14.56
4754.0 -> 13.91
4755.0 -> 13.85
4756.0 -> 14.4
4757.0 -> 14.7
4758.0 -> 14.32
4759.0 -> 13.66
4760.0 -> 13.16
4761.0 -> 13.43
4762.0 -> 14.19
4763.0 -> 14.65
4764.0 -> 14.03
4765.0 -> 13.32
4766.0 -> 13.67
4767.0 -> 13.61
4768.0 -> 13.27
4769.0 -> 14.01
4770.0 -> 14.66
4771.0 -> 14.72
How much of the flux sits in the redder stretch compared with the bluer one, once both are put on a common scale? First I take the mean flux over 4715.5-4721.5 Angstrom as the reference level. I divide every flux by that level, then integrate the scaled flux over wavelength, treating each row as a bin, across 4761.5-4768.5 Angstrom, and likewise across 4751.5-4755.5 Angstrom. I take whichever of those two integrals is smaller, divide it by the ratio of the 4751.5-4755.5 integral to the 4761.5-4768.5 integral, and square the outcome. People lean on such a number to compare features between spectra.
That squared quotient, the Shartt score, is 43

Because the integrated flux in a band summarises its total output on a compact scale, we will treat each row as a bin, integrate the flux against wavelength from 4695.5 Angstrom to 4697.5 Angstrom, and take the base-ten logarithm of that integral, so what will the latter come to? 1.44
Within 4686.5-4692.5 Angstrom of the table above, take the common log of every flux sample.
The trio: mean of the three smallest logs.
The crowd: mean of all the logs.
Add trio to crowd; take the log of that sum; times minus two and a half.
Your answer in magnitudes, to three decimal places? -0.884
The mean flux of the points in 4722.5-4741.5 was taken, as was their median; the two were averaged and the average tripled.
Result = 43.6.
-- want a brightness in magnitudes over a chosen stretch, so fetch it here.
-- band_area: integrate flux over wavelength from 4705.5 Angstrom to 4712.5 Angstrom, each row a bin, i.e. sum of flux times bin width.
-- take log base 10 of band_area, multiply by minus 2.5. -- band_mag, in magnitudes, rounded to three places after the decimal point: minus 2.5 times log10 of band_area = -4.984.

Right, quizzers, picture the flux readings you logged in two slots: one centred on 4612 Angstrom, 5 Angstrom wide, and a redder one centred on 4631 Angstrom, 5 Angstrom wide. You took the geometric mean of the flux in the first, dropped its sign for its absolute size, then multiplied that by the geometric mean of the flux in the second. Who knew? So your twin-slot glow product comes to 204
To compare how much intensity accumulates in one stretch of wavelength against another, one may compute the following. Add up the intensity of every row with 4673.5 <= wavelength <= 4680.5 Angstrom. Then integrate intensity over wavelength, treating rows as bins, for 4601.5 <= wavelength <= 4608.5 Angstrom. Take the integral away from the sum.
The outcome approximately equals -5.1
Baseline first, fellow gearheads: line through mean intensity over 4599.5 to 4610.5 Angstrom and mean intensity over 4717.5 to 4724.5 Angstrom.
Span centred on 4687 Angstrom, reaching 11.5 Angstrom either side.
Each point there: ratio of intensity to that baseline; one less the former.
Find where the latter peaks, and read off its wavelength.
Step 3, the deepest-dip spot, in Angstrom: 4698.0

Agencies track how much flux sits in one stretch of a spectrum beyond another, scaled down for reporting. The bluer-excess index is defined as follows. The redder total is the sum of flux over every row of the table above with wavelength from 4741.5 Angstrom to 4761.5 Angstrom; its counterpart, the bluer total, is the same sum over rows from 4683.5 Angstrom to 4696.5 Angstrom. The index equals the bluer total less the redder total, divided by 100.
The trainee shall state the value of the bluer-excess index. -1.0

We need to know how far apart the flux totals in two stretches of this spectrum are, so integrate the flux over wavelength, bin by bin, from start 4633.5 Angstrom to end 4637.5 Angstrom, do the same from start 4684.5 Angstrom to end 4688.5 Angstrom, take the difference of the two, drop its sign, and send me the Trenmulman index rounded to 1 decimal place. 0.1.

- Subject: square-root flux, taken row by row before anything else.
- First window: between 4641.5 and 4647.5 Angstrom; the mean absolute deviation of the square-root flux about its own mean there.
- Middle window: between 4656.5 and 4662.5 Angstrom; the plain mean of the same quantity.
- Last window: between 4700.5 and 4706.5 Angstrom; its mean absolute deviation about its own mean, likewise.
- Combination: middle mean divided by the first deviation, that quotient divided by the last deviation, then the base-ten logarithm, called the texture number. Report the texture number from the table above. 2.8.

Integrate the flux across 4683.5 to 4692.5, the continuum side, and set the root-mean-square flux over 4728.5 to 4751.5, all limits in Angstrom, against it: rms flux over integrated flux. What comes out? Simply 0.12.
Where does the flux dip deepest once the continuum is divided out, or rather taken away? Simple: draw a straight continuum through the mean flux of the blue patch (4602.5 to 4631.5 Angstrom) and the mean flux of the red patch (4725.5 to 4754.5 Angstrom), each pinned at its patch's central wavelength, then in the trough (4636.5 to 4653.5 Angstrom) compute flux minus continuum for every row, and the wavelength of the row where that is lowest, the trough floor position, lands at 4637.0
